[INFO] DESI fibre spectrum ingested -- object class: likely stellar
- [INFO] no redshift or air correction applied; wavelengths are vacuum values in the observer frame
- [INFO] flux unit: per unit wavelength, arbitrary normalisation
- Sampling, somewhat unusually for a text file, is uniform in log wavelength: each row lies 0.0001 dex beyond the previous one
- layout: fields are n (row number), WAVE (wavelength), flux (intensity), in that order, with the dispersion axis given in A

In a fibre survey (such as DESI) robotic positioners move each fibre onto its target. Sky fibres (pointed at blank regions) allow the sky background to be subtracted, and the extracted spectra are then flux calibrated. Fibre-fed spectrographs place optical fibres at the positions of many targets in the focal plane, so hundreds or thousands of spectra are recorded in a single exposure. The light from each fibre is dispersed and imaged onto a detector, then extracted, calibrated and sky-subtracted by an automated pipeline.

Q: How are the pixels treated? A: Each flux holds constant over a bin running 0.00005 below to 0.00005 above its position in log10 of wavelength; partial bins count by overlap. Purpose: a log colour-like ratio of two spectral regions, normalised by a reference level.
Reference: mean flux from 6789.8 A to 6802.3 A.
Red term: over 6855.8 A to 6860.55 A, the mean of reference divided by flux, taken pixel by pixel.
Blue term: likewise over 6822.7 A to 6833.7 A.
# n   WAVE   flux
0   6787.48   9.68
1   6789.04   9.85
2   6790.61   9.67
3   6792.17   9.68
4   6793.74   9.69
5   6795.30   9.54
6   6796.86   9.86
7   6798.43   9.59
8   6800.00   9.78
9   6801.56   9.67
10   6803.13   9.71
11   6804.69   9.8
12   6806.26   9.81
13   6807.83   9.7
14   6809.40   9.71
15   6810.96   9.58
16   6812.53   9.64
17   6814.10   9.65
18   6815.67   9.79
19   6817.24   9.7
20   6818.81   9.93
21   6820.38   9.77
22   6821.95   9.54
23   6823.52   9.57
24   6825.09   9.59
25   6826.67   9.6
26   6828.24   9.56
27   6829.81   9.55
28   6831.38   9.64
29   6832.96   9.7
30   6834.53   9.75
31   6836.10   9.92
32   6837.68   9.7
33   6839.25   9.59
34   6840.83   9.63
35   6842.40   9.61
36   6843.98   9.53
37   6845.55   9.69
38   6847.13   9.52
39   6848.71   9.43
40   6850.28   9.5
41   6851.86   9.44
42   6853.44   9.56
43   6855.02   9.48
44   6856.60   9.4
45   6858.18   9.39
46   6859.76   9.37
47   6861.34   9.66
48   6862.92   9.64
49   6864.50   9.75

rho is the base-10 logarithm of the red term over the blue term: 0.010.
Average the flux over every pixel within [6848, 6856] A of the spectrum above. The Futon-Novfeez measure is 9.48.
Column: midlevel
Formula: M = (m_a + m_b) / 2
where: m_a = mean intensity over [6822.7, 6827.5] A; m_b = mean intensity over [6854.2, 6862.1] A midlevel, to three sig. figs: 9.52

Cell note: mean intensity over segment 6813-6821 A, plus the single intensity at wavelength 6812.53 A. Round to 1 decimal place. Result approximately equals 19.4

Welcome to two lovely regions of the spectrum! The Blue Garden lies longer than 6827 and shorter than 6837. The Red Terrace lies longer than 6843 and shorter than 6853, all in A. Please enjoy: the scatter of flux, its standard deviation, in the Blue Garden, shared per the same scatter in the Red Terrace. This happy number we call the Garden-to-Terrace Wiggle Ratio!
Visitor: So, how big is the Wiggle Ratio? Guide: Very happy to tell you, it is 1.5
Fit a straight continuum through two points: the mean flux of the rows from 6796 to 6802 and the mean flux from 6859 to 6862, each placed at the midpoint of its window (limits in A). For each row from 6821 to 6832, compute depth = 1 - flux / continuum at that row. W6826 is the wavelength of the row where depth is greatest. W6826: 6821.95 A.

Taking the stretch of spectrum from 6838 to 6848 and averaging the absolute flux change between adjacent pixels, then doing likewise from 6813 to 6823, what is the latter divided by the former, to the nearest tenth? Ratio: 1.8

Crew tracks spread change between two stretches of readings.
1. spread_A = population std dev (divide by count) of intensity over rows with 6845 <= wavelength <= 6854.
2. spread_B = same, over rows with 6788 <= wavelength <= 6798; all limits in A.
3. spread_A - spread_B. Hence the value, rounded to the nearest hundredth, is -0.02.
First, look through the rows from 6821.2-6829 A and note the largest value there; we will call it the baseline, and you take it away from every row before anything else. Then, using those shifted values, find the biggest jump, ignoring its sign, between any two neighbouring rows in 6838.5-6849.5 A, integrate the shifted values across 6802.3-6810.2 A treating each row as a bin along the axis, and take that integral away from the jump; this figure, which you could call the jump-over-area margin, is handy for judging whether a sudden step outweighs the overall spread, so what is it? -1.0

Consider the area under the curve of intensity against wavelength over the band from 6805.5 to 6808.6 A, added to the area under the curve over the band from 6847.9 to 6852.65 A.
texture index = 75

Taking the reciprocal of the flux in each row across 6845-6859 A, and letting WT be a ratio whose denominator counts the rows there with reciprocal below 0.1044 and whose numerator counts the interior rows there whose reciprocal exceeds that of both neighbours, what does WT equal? 2.00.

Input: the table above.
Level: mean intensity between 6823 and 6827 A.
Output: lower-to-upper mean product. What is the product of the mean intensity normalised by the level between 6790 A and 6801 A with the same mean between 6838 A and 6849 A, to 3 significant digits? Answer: 1.01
